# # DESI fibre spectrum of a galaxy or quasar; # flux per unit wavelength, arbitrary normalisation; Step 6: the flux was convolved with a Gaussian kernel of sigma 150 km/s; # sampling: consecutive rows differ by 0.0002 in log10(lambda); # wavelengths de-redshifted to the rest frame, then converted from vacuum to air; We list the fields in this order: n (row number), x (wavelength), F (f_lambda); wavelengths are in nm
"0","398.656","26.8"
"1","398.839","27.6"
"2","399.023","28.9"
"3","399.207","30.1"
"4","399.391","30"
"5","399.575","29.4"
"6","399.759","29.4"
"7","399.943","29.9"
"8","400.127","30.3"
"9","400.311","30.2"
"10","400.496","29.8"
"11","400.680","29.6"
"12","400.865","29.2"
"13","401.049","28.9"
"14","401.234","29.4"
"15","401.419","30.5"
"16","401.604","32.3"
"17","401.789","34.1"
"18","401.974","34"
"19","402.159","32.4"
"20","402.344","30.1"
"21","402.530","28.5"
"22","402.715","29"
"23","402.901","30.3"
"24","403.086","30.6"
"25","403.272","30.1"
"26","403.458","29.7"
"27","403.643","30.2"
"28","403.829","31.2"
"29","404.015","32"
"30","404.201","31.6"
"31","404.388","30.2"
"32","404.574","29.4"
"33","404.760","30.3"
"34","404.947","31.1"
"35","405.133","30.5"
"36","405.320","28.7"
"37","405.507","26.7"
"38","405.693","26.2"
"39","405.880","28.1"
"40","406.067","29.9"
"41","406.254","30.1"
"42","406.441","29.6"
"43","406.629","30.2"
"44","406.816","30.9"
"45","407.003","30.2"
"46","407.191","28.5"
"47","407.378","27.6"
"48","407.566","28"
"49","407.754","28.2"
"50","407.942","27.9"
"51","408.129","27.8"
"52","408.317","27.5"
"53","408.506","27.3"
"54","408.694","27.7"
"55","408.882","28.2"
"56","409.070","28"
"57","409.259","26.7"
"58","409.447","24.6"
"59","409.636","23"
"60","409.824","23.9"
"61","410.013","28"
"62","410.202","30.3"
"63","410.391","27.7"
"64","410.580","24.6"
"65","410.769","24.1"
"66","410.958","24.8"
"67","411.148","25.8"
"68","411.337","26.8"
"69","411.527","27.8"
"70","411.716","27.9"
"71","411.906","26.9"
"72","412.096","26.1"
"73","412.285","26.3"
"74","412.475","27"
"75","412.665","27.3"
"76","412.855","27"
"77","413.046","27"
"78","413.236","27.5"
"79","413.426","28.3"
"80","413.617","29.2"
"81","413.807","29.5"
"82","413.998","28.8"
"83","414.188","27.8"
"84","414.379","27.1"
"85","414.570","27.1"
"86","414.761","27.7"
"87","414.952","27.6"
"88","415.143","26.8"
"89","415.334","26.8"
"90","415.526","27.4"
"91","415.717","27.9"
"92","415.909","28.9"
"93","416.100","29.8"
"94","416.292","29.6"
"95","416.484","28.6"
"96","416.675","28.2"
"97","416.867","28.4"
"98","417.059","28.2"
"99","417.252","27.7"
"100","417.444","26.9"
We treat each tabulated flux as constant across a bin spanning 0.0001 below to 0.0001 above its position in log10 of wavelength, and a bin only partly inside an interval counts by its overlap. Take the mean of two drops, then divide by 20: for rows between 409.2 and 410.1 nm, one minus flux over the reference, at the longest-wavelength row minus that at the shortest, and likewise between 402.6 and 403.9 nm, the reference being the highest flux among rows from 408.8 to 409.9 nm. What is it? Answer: -0.0031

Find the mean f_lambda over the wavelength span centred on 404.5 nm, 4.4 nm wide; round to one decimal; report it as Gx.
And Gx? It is 29.8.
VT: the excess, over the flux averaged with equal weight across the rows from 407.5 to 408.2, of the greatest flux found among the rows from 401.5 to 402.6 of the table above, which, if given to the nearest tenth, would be 6.1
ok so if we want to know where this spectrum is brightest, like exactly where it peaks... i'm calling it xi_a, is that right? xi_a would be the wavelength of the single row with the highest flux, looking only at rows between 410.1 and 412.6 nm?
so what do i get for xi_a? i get 410.202 nm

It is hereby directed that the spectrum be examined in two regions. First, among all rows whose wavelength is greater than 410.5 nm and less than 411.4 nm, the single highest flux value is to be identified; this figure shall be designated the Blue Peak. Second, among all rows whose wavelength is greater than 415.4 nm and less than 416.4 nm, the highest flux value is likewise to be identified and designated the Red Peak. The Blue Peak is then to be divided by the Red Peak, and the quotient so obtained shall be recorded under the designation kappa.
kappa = 0.90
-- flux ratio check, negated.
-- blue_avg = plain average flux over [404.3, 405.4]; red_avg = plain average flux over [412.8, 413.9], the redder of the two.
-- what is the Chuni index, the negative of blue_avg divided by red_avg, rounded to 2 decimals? -1.07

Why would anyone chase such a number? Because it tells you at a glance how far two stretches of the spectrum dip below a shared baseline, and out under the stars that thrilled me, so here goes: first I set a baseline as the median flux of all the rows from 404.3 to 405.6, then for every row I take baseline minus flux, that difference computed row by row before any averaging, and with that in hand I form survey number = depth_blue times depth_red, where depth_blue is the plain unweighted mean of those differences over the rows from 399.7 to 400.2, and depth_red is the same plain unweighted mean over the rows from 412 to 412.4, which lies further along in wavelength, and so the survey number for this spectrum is 1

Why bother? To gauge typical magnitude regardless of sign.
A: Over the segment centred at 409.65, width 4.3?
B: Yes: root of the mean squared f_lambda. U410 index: 26.9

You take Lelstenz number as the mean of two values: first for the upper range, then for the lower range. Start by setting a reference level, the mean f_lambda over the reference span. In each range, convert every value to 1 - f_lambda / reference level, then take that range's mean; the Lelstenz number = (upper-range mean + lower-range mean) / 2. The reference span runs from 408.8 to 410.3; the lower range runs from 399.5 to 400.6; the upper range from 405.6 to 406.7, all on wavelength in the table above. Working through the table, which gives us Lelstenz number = -0.107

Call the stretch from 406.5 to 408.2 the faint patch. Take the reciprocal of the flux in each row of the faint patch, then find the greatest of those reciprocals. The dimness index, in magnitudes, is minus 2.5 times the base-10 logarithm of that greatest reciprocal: 3.60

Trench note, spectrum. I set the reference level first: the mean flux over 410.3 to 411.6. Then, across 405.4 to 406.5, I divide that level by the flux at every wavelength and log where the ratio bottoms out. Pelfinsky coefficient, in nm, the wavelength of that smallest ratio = 406.254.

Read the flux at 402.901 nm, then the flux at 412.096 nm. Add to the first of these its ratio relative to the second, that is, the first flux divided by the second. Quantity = 31.5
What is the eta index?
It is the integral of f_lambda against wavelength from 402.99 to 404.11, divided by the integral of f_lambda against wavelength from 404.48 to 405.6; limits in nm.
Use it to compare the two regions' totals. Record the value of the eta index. 1.04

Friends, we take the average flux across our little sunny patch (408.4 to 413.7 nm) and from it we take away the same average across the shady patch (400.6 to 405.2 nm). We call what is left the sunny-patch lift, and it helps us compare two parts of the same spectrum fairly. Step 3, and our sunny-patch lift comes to -3.8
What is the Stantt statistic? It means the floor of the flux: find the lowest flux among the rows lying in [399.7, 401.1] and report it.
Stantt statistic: 28.9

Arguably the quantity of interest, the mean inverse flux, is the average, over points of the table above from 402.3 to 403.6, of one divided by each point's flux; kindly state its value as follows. 0.0336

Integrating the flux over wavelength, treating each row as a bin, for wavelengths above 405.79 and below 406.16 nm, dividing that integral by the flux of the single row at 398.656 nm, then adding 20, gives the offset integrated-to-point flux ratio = 20.4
